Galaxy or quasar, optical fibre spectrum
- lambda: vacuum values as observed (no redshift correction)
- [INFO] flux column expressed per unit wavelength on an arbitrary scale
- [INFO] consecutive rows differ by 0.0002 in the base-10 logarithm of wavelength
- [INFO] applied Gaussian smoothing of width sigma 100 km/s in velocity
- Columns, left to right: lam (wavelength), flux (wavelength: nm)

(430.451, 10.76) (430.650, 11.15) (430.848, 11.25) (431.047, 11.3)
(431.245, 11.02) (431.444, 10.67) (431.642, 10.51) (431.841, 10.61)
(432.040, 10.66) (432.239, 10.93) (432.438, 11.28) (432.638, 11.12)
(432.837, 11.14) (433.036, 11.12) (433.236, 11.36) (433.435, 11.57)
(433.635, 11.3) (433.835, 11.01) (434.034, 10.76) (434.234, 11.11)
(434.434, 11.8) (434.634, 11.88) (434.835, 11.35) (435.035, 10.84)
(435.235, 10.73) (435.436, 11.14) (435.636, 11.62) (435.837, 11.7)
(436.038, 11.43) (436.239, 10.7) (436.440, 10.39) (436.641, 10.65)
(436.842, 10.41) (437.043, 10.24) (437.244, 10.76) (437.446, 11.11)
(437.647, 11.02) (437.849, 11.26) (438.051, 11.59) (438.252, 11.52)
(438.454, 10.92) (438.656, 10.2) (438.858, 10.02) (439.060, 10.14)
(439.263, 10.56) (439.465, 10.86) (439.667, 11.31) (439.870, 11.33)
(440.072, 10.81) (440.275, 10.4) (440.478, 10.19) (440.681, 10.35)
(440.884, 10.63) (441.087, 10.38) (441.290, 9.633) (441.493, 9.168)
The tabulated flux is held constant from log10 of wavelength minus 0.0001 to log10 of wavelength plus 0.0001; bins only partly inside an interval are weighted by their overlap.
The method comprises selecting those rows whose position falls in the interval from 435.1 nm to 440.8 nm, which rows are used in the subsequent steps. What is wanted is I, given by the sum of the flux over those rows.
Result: 303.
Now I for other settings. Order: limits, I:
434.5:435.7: 68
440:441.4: 72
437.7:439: 66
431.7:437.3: 310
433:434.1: 67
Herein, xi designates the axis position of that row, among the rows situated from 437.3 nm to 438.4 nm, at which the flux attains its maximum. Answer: 438.051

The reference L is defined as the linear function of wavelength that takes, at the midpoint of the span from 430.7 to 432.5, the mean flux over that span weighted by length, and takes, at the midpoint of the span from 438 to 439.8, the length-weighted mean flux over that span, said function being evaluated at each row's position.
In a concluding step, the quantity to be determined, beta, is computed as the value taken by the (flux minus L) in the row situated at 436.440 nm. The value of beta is -0.44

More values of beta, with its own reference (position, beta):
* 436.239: -0.13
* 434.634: 1.02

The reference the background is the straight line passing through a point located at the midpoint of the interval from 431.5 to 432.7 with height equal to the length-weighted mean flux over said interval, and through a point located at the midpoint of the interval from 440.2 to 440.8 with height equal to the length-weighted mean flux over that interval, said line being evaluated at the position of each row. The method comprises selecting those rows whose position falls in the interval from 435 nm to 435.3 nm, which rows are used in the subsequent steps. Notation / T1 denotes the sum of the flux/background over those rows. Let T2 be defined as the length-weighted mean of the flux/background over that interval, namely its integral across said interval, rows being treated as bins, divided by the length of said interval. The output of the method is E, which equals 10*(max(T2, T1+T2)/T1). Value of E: 15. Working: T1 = 2.0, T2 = 1.01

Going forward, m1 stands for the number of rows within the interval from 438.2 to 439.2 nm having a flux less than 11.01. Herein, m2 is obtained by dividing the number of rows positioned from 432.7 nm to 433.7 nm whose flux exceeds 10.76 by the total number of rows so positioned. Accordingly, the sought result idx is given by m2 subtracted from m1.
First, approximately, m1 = 4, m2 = 1.0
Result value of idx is 3.0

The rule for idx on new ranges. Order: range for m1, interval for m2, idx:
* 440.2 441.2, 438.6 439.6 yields 4.8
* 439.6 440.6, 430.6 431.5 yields 2.2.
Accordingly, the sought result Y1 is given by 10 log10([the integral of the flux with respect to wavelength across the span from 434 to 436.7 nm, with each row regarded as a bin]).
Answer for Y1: 14.8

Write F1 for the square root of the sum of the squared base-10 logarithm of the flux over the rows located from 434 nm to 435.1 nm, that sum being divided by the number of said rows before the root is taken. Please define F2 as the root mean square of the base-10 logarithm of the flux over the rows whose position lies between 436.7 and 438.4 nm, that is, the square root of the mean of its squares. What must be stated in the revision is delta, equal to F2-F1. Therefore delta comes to -0.012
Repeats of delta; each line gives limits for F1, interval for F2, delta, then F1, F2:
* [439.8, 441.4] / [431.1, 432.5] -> 0.014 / 1.02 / 1.03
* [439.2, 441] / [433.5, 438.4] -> 0.015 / 1.03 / 1.04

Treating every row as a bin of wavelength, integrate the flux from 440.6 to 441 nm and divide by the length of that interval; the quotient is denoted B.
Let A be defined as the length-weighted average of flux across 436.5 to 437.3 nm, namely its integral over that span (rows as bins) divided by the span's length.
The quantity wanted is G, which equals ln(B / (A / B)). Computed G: 2.35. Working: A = 10.5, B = 10.5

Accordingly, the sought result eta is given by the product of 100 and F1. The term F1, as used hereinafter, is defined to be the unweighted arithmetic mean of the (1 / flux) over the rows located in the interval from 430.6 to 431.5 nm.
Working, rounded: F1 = 0.090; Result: 9.03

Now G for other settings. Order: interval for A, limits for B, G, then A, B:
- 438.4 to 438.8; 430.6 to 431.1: 2.49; 10.5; 11.2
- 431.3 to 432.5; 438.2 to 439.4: 2.33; 10.8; 10.5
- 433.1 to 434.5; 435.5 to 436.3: 2.44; 11.3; 11.4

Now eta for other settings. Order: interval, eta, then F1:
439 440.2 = 9.24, 0.092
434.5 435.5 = 8.95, 0.089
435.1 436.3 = 8.92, 0.089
